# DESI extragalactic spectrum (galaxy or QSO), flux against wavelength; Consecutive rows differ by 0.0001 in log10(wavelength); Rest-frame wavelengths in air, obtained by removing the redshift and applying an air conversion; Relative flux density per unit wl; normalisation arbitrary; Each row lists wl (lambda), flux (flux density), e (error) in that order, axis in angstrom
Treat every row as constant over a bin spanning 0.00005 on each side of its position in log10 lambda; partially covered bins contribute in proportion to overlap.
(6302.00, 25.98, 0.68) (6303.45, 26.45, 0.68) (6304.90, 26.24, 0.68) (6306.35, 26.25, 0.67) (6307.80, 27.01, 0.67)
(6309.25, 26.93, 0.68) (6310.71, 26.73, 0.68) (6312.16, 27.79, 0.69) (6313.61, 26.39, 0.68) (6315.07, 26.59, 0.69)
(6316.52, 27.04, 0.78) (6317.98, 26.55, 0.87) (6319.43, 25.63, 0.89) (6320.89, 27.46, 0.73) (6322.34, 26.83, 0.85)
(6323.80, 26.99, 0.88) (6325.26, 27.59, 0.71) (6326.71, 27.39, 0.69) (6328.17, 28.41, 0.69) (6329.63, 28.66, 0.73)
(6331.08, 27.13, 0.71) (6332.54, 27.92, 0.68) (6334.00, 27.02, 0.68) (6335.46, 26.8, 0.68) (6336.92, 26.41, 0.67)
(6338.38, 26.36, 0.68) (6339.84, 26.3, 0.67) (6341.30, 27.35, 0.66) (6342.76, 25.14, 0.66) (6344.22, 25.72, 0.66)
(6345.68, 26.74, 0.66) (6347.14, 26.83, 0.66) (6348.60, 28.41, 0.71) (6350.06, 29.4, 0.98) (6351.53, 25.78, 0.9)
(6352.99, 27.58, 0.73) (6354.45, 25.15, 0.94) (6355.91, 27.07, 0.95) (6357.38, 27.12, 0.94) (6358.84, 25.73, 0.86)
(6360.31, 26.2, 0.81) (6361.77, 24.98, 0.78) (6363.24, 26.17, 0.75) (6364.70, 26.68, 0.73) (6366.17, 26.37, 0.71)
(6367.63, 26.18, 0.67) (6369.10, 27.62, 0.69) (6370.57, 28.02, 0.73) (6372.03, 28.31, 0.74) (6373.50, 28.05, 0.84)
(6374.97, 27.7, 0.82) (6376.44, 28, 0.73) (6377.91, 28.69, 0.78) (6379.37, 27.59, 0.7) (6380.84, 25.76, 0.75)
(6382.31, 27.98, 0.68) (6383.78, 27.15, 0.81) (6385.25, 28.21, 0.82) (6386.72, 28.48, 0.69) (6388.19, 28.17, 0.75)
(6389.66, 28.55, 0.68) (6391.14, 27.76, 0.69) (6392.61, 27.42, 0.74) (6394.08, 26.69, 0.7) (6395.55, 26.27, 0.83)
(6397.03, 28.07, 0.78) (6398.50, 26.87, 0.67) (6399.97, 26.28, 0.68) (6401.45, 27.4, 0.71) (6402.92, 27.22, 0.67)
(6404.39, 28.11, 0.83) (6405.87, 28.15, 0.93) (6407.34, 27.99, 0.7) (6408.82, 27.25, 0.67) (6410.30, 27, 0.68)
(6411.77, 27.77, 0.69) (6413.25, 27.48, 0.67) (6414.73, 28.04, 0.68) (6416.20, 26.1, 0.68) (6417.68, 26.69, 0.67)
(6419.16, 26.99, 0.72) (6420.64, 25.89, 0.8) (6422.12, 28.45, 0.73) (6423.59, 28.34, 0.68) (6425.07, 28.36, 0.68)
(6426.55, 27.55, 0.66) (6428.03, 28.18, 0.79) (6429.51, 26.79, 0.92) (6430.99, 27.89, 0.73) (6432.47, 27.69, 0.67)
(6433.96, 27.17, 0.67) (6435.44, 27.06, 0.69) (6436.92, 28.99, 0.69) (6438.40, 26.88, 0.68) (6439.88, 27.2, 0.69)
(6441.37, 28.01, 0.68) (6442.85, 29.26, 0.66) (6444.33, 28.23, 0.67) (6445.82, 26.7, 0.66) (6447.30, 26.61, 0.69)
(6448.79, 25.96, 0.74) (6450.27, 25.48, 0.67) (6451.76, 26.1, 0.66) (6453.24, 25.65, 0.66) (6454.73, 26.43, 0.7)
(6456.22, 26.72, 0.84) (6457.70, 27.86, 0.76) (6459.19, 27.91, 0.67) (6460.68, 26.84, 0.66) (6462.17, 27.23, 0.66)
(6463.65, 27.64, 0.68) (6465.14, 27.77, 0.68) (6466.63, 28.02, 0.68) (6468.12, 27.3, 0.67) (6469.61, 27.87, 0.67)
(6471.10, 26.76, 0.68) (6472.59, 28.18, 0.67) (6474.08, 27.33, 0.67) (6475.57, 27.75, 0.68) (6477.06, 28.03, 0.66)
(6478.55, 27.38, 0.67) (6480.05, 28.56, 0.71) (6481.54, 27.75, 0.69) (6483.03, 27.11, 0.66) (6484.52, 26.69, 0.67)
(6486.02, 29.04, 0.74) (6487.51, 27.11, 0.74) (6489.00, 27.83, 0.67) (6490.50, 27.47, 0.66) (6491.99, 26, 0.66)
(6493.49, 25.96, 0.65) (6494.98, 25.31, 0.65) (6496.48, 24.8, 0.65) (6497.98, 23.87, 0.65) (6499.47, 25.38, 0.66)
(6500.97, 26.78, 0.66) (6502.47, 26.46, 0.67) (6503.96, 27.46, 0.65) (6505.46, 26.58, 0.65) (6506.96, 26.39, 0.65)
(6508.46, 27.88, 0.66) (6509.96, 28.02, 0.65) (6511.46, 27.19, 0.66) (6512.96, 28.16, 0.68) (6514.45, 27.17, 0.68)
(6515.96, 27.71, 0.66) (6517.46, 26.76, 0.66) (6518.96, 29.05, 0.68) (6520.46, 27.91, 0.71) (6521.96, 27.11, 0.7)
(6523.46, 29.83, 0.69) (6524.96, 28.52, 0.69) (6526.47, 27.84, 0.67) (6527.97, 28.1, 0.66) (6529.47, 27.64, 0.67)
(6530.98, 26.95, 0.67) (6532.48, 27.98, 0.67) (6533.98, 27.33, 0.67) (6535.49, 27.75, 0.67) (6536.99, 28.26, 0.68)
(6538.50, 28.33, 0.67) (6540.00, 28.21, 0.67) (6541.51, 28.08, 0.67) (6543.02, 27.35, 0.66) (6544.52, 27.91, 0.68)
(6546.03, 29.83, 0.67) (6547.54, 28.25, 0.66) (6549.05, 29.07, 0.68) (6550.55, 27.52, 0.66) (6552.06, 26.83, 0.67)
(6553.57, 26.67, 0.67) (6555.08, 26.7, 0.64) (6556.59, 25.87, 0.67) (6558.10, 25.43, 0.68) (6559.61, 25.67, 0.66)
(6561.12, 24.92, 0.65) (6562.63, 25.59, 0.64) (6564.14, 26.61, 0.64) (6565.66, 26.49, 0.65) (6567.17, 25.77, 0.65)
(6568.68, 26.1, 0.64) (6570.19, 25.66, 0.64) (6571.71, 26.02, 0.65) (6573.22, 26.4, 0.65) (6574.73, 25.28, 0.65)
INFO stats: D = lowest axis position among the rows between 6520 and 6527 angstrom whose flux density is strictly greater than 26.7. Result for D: 6520.46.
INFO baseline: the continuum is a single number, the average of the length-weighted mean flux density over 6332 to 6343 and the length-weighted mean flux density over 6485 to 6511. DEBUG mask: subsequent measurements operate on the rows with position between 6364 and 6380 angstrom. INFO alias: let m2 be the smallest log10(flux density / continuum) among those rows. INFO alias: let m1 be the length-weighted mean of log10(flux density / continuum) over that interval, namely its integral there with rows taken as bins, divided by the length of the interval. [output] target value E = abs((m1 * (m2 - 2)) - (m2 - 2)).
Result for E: 1.98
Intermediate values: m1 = 0.0145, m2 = -0.008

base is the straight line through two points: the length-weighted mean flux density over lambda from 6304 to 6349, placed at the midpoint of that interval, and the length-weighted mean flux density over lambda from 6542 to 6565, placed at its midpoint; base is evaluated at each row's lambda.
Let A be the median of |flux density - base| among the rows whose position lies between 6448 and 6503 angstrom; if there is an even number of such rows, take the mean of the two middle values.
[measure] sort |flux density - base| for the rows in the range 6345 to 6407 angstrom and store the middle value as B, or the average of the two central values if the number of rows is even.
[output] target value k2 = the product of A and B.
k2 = 0.7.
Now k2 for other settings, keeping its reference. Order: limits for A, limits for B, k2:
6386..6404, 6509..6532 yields 0.6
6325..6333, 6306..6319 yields 0.3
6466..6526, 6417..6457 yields 0.7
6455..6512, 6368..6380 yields 0.9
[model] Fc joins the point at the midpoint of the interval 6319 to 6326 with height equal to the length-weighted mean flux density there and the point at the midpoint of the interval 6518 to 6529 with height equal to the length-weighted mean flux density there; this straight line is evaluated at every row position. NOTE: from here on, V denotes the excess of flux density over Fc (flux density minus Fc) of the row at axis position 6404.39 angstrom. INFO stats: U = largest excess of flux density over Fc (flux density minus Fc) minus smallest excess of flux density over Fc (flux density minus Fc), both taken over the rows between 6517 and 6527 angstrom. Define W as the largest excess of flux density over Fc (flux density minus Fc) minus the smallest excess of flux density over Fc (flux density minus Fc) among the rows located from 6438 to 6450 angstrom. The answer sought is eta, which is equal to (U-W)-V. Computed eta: -0.9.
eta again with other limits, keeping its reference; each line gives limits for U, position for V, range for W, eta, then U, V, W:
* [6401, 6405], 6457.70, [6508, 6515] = -0.1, 0.88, 0.0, 1.00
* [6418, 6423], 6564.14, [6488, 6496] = 2.0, 2.55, -2.0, 2.56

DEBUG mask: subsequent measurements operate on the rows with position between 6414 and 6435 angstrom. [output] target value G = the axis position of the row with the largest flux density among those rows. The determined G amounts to 6422.12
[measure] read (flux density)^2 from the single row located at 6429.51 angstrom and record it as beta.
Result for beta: 718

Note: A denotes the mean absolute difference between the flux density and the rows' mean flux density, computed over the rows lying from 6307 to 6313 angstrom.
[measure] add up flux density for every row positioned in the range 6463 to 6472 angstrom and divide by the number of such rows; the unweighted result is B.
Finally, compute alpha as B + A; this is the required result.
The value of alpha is 27.9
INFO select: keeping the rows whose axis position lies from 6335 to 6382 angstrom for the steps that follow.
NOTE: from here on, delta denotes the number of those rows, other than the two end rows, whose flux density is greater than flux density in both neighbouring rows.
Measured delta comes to 8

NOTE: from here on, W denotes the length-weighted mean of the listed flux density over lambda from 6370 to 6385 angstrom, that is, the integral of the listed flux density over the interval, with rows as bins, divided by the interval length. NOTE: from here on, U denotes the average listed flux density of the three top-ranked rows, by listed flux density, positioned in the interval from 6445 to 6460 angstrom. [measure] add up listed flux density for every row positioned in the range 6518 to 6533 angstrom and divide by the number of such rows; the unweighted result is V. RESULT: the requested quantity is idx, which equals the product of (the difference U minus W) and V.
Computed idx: -7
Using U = 27.5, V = 28.1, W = 27.7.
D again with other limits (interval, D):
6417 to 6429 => 6419.16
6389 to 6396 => 6389.66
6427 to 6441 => 6428.03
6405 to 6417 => 6405.87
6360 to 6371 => 6369.10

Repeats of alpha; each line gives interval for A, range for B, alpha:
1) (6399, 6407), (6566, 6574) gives 26.5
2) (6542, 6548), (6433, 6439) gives 28.3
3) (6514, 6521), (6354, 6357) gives 26.7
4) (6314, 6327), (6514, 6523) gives 28.1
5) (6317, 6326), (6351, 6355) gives 26.7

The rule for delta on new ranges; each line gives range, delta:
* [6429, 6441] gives 2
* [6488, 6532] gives 8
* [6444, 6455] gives 1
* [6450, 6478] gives 5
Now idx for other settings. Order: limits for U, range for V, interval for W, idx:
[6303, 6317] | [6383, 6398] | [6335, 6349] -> 20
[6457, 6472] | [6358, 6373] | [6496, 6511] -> 41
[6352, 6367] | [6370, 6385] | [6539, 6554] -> -21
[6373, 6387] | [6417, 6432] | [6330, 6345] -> 49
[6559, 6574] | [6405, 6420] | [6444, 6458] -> 0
